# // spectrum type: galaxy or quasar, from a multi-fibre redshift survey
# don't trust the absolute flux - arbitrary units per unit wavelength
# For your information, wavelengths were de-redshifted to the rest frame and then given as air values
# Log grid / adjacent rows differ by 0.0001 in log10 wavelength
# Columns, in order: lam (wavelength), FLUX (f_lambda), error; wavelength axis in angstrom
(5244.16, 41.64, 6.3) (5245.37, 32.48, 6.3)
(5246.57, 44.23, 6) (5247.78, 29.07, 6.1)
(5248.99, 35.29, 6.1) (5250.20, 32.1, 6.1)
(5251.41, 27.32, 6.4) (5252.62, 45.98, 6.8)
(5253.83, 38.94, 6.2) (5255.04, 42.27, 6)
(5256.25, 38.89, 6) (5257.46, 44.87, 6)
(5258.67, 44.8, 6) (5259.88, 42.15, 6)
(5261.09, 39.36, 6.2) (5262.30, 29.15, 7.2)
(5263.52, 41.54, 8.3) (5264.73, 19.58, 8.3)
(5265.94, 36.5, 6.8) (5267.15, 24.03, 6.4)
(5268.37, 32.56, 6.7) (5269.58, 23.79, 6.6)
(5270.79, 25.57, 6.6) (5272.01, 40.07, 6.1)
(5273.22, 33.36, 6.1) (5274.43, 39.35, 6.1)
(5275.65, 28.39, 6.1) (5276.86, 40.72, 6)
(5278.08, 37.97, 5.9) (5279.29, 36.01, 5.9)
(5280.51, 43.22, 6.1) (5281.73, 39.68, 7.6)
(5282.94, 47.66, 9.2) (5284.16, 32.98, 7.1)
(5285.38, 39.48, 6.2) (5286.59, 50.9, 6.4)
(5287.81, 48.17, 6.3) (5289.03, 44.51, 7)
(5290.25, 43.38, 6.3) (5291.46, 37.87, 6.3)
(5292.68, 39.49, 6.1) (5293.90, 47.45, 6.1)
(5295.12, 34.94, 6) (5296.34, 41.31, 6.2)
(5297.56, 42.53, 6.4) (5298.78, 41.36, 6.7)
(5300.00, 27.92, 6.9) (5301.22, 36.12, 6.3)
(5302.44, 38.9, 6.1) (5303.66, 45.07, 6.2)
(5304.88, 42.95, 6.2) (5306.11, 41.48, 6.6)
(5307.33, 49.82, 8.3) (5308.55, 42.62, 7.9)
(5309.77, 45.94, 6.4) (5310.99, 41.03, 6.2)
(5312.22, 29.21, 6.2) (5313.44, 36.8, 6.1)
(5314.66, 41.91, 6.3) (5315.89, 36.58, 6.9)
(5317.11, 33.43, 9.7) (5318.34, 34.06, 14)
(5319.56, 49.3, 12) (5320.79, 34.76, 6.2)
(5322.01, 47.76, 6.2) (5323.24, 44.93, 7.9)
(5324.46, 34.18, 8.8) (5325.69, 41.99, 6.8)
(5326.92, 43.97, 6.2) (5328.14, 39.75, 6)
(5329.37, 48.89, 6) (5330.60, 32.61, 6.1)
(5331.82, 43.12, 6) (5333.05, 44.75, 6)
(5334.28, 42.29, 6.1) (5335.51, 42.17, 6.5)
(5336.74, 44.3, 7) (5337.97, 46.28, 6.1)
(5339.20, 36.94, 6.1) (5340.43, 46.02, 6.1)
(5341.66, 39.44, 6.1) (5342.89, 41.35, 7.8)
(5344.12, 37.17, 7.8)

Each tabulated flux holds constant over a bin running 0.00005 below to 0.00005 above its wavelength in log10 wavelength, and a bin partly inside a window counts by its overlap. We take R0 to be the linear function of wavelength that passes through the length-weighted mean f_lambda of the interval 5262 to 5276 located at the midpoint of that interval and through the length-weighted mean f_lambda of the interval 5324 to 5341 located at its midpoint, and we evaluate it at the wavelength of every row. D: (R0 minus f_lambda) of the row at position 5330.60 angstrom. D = 9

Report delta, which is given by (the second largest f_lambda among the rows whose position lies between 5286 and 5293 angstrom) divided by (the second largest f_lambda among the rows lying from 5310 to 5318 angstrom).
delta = 1.17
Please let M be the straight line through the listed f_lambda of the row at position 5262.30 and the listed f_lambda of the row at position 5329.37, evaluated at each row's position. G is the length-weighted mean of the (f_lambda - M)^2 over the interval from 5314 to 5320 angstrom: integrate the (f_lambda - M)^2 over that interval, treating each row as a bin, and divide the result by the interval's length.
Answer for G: 74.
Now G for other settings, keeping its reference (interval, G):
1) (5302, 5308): 15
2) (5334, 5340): 86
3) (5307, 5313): 57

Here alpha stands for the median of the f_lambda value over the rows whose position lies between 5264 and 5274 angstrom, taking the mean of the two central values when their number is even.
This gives 29.1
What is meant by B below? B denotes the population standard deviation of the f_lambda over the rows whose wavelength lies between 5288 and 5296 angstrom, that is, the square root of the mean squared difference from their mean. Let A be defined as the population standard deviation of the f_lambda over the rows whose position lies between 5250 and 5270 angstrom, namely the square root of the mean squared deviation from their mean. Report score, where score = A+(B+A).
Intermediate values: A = 8.0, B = 4.2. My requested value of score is 20.3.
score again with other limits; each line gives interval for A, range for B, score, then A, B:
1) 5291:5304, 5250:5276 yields 17.7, 5.0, 7.6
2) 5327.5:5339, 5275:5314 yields 14.4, 4.3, 5.7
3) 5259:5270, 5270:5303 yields 21.8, 7.9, 6.0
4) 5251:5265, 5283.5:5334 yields 21.4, 7.9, 5.7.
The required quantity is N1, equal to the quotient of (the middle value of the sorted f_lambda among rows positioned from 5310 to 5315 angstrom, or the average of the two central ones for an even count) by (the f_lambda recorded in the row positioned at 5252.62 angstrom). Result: 0.85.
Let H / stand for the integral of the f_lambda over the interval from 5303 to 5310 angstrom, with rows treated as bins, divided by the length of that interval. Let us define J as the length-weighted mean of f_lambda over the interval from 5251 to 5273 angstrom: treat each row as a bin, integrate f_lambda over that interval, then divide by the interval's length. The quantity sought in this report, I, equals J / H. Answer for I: 0.80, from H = 45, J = 35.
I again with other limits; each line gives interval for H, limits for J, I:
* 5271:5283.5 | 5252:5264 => 1.07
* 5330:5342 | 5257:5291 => 0.90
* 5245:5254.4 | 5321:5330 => 1.19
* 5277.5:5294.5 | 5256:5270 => 0.83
